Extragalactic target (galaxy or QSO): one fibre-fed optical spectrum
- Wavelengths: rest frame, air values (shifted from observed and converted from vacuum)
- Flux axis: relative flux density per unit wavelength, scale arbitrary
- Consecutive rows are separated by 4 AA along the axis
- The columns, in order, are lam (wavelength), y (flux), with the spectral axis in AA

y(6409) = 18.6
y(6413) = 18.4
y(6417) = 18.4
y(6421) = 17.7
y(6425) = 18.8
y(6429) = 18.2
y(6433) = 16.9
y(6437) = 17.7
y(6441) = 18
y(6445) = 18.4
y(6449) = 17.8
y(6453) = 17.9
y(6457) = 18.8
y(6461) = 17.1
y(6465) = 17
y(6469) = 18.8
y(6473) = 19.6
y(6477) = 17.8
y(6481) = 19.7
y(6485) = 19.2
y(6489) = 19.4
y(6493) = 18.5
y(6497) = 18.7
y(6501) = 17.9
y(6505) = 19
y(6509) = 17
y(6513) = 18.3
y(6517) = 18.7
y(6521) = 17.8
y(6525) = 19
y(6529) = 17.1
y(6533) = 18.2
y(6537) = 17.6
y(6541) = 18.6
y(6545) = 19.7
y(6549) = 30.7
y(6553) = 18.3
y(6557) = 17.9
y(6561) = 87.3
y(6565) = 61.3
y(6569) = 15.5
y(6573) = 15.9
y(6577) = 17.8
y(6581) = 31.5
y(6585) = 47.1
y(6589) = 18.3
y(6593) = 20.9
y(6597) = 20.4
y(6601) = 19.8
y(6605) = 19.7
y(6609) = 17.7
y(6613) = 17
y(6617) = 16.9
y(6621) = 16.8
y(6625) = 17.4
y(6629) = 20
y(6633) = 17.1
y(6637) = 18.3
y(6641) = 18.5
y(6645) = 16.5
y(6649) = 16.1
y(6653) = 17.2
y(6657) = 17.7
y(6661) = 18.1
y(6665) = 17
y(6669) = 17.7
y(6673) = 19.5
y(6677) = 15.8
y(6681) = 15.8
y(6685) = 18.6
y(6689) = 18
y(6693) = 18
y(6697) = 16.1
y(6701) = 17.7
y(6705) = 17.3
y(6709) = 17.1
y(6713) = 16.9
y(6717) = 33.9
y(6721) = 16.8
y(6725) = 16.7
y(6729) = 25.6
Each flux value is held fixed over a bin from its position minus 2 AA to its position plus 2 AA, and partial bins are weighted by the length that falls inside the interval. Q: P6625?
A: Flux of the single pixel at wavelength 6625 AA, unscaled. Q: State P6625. 17.4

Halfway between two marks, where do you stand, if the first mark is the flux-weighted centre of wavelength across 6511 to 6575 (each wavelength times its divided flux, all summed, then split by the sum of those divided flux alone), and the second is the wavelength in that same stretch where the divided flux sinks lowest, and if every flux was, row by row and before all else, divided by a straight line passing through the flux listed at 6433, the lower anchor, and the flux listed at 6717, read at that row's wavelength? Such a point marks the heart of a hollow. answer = 6558.2 AA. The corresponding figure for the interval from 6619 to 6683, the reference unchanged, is 6665.5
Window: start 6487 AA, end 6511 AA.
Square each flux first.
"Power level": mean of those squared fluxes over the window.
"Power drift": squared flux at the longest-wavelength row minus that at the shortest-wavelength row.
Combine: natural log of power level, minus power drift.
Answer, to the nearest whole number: 93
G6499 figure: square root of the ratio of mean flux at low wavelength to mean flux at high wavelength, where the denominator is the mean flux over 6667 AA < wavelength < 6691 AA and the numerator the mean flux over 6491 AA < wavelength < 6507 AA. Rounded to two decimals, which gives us 1.03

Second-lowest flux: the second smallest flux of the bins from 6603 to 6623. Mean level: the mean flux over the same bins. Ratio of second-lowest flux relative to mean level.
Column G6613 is 0.96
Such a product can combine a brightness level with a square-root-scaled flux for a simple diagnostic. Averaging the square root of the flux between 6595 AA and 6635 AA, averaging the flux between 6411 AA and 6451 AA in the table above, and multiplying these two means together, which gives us 77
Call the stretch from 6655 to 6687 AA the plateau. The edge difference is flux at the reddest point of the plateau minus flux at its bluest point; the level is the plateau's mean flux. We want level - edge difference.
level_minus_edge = 16.6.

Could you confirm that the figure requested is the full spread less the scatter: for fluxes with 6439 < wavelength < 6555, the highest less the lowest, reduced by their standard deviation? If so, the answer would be 11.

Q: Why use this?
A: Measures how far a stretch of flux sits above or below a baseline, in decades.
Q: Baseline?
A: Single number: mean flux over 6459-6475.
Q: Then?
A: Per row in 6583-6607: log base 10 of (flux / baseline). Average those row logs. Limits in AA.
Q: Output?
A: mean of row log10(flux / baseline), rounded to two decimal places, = 0.10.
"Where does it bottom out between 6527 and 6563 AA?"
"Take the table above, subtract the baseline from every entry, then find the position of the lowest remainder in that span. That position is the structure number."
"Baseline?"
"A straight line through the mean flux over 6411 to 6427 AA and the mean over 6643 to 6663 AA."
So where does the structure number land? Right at 6529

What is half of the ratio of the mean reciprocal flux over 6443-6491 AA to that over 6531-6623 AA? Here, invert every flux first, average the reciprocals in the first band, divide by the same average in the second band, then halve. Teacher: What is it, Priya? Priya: 0.56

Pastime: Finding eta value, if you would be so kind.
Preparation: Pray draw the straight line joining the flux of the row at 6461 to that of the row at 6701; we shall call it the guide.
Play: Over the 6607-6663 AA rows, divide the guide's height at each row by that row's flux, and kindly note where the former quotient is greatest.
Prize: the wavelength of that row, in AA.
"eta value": 6649 AA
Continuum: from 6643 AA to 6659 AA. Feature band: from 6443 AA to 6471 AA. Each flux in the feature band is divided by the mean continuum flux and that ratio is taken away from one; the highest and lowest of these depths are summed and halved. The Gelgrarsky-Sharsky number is -0.061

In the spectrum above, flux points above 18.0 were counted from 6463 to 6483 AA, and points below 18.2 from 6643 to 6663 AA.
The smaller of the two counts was 3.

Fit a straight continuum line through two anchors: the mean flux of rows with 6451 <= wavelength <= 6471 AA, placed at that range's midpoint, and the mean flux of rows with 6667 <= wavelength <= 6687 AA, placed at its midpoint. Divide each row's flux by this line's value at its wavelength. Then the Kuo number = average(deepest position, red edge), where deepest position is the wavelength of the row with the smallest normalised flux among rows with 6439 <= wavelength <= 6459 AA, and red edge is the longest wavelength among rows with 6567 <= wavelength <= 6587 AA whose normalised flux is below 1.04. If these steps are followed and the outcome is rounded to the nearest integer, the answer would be 6513 AA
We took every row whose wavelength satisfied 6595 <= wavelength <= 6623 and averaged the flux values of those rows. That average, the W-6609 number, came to 18.3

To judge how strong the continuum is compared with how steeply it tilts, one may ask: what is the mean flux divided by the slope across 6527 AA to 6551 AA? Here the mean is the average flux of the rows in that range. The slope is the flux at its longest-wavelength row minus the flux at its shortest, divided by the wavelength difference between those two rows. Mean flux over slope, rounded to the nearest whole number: 30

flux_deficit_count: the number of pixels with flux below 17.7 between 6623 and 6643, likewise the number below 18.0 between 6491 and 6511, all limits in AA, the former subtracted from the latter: 0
